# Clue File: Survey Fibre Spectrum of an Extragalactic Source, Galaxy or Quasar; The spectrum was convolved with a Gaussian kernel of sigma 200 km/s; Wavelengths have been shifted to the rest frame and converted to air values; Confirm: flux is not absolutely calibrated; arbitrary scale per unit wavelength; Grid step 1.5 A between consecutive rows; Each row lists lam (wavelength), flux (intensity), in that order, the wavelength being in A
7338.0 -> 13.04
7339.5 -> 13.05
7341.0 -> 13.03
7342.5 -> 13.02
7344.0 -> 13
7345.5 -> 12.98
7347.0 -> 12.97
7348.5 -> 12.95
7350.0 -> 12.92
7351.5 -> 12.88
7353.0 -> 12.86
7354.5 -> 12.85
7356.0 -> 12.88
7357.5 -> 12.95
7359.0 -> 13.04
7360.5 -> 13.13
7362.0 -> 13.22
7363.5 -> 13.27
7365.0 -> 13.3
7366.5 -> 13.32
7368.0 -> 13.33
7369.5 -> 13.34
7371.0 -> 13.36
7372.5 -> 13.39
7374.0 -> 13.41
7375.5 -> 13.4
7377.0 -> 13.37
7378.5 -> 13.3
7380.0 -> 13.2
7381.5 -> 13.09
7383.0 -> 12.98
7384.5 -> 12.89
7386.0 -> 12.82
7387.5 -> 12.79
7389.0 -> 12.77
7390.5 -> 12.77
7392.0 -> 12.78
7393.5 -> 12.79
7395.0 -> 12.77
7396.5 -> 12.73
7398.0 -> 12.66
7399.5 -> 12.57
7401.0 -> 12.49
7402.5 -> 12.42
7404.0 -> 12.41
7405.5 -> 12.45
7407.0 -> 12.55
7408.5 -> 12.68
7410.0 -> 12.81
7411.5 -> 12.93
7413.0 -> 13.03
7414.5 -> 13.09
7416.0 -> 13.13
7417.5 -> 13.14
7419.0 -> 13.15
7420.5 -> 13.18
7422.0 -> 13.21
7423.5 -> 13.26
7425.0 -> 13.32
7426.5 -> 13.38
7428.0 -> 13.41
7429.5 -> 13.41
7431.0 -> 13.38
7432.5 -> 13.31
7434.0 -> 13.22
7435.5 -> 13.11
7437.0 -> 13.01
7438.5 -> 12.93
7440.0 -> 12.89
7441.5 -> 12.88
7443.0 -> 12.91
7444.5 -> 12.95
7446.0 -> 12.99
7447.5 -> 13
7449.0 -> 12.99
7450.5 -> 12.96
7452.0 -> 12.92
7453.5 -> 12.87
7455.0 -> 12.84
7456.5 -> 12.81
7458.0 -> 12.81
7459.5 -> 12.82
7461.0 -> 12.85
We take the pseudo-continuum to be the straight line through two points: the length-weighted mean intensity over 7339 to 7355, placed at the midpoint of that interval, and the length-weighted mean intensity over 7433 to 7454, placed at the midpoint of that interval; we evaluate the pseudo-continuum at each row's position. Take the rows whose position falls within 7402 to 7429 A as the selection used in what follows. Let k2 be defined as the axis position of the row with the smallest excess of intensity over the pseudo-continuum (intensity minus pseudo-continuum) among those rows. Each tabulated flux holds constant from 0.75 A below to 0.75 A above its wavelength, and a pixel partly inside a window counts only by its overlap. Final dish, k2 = 7404.0 A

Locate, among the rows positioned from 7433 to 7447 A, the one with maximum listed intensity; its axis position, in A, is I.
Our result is 7434.0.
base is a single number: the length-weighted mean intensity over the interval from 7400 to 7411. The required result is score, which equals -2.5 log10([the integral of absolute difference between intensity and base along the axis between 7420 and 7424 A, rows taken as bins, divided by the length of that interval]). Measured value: 0.4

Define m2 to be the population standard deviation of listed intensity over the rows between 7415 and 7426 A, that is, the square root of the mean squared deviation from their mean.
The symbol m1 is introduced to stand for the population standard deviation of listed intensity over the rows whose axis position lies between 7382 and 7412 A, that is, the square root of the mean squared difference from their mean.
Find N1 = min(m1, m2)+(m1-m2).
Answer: 0.16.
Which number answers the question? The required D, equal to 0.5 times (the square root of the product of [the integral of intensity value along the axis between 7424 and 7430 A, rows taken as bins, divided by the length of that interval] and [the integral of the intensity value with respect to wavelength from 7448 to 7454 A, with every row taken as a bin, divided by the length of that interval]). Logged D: 6.58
